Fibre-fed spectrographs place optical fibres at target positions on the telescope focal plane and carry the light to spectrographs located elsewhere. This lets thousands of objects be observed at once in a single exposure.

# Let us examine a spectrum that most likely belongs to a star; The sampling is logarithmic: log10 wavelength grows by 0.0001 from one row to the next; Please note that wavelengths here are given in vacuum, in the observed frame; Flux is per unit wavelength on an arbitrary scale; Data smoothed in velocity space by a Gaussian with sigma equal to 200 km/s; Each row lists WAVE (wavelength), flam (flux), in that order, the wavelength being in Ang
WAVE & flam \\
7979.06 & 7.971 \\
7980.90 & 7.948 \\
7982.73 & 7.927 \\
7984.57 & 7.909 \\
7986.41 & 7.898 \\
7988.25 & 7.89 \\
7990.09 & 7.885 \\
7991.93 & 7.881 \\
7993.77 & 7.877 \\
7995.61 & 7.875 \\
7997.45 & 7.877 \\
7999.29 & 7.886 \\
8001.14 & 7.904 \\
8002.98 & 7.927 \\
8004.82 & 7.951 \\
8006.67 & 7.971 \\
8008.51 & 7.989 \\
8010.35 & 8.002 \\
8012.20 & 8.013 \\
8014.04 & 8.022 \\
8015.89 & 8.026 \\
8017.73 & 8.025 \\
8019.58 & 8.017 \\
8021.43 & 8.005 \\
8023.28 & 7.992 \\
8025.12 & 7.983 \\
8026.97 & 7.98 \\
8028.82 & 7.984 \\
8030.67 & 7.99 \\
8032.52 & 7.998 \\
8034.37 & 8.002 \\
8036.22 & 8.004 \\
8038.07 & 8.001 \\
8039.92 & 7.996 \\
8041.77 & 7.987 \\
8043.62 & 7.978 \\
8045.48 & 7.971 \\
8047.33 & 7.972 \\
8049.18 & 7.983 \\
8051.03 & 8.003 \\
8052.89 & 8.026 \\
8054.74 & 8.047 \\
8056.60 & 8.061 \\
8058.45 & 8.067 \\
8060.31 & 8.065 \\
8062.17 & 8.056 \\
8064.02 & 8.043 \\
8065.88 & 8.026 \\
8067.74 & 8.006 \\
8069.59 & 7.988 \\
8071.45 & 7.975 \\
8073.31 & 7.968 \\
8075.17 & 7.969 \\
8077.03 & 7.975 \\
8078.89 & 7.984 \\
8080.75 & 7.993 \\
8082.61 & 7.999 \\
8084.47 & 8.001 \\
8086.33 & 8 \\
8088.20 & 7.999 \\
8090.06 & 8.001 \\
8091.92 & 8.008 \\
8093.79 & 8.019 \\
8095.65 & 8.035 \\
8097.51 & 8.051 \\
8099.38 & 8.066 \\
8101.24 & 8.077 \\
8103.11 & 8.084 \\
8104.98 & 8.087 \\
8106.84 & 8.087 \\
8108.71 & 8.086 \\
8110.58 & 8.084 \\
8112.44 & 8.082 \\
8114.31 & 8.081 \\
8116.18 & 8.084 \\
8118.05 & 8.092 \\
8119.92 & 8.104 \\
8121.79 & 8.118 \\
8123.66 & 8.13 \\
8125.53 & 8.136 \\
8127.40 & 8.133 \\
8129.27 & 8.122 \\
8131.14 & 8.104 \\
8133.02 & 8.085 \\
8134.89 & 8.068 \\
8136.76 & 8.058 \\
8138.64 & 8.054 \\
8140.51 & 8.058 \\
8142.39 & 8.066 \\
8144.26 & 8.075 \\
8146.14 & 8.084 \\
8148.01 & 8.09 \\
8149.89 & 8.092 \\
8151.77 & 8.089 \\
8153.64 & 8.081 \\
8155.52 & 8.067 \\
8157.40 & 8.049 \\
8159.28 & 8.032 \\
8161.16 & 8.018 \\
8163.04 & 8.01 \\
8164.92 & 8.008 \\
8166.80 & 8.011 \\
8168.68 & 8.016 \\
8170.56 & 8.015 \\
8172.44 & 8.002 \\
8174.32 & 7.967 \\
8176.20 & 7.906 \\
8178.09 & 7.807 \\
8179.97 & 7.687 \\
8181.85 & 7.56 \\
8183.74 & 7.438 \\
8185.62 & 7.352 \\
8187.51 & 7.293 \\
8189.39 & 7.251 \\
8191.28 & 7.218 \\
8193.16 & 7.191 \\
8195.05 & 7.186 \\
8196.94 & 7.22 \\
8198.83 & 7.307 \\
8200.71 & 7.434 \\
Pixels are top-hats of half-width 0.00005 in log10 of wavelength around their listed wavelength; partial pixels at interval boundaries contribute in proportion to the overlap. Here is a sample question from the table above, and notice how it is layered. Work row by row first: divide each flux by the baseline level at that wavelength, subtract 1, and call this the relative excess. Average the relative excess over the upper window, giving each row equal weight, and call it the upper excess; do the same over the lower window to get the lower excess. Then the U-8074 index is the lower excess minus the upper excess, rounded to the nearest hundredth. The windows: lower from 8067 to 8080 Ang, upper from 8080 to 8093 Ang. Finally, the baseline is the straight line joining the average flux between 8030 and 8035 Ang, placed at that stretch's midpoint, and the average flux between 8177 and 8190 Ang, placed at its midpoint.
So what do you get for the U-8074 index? -0.01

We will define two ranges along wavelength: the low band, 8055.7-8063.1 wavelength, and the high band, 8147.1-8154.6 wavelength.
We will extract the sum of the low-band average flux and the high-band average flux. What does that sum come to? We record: 16.2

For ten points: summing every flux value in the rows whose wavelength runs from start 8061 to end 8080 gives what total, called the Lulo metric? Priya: 80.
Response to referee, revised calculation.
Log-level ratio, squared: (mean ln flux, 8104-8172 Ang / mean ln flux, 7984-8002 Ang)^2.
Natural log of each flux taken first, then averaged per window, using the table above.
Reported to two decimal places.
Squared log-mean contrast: 1.02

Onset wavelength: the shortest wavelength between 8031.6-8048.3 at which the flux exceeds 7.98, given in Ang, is 8032.52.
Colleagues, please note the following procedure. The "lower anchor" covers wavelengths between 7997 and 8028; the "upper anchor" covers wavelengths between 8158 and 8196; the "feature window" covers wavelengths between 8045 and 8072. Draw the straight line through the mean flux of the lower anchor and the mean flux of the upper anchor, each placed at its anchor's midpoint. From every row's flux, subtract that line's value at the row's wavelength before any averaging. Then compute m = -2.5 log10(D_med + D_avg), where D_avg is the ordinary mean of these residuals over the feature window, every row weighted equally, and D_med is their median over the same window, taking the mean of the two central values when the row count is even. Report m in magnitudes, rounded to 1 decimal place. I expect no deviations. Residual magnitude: 1.5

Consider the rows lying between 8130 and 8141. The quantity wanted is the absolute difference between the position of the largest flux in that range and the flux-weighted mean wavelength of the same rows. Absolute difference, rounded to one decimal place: 4.7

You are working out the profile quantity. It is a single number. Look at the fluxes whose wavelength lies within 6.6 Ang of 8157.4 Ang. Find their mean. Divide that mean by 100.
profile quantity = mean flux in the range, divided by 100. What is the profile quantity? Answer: 0.0805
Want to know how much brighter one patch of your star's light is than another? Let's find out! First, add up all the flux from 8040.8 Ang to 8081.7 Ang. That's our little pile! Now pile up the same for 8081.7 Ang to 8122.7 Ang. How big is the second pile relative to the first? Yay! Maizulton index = 1.01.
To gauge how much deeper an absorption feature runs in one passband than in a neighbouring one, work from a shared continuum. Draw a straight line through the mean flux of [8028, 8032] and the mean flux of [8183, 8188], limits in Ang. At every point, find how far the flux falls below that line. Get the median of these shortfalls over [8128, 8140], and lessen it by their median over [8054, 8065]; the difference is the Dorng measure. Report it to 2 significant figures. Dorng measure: -0.31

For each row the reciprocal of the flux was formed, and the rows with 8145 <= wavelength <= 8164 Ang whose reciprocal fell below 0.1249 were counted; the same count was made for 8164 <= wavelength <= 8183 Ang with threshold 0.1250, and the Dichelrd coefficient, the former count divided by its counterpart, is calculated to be 2.0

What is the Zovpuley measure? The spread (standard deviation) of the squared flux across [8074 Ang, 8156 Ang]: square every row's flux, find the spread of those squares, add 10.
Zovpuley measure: 10.7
